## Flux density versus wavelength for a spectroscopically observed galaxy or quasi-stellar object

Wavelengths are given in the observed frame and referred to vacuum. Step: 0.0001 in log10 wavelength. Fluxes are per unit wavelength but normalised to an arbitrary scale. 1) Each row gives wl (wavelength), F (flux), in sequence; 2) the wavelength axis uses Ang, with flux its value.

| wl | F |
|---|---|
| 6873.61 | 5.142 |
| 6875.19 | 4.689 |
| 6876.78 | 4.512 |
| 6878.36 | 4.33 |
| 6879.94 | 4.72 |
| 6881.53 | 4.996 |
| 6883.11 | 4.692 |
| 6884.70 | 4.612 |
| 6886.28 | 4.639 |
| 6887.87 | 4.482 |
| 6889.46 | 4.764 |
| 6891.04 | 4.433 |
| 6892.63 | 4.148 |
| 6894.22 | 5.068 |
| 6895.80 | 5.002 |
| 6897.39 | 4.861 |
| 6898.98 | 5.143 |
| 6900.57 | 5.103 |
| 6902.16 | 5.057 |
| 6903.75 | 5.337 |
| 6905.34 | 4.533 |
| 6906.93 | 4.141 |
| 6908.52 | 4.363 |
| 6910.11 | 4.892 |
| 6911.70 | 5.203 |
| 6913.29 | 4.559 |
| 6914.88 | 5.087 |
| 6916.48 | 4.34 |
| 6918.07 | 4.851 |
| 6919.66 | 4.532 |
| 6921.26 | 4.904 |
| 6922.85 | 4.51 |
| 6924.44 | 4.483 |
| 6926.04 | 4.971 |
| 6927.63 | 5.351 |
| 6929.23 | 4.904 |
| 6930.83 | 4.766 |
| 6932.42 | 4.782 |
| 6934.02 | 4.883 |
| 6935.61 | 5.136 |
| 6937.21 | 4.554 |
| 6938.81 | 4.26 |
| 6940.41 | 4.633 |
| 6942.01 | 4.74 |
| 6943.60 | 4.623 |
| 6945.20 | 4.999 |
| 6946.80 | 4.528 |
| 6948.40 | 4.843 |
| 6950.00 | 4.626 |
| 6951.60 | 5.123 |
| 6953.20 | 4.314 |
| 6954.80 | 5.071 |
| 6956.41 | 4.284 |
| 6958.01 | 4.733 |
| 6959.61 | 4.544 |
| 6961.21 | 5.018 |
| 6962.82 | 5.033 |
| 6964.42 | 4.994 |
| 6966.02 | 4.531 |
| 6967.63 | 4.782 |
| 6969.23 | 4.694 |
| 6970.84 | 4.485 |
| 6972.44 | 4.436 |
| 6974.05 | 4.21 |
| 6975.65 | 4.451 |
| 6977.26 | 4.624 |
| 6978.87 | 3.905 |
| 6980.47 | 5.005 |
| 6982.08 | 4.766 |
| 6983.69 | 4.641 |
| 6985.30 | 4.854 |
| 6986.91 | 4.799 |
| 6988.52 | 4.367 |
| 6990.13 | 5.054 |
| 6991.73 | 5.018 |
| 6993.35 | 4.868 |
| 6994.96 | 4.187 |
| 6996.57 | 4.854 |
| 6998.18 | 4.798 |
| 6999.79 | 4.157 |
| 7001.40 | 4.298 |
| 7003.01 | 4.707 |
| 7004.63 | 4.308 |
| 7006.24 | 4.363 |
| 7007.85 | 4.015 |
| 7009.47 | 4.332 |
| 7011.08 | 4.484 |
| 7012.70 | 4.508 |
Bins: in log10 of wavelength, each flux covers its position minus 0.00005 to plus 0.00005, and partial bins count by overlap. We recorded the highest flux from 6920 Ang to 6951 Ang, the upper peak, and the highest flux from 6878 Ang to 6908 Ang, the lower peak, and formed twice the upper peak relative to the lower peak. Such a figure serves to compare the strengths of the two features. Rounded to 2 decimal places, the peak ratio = 2.01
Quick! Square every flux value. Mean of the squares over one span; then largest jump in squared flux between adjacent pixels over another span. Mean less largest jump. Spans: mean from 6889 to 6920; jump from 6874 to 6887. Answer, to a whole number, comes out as 19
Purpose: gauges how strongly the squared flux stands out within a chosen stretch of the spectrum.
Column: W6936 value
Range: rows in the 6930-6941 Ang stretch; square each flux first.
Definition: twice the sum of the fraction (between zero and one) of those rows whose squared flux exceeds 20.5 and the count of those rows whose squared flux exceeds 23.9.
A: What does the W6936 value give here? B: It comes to 3.7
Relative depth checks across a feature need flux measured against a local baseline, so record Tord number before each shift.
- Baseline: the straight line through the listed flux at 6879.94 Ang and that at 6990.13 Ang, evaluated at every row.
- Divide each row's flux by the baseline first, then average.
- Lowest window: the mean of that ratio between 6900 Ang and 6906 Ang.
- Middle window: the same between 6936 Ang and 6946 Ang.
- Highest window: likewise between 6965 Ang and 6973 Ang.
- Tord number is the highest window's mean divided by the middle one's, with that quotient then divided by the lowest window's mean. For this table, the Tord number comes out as 0.93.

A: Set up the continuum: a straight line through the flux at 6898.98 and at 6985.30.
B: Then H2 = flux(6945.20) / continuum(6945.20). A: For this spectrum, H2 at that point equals 1.00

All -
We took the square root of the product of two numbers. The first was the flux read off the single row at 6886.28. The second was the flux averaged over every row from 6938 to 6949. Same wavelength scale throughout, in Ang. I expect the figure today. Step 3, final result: 4.65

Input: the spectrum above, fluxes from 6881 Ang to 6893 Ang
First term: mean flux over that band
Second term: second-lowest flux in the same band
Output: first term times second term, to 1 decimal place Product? 20.4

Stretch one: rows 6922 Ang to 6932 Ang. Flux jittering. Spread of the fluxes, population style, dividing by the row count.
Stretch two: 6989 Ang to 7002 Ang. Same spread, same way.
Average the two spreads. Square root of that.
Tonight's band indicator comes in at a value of 0.57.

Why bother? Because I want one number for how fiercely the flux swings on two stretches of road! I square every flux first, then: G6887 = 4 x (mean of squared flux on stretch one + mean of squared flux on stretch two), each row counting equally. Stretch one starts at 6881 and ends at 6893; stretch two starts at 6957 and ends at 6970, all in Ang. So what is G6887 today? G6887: 177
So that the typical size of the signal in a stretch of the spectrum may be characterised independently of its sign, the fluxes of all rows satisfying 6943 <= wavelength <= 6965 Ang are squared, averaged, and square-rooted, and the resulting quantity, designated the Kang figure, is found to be 4.77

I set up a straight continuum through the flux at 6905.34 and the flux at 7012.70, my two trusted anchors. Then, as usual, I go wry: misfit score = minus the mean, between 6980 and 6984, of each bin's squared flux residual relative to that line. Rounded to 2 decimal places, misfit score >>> -0.11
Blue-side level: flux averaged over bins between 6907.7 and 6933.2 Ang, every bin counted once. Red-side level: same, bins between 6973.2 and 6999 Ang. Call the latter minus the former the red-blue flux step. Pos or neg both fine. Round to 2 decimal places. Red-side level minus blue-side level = -0.13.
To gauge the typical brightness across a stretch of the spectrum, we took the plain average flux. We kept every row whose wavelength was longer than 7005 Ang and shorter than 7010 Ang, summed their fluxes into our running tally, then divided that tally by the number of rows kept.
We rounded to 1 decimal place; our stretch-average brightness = 4.2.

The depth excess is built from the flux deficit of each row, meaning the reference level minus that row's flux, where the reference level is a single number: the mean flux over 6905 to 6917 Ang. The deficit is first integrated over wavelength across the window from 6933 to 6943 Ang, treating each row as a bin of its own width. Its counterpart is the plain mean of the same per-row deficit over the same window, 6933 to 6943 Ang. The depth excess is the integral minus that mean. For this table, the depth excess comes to -0.5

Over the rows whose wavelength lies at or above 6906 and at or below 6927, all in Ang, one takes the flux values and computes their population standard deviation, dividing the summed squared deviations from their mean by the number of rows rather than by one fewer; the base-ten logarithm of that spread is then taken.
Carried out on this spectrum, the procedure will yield -0.51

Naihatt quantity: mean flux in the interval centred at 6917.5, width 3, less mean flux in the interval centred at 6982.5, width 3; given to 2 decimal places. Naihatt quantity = -0.11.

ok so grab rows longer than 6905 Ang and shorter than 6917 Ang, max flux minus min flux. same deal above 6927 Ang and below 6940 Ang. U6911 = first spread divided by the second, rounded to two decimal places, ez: 0.97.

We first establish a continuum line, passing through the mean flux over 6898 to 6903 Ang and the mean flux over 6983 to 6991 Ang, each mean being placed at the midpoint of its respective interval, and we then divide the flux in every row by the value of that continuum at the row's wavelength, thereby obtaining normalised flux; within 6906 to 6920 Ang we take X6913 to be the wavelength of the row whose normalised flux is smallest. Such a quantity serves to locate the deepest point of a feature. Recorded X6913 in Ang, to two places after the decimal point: 6906.93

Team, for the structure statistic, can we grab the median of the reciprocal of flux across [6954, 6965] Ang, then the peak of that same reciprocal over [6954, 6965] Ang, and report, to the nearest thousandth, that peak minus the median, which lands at 0.033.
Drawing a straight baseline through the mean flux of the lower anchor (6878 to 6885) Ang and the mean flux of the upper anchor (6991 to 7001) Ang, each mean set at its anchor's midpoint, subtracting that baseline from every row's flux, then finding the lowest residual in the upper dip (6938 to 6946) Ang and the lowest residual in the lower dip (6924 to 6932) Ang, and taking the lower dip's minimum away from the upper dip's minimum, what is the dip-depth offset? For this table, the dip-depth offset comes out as -0.2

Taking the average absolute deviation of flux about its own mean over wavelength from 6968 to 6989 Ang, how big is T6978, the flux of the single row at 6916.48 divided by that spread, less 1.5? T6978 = 17.5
